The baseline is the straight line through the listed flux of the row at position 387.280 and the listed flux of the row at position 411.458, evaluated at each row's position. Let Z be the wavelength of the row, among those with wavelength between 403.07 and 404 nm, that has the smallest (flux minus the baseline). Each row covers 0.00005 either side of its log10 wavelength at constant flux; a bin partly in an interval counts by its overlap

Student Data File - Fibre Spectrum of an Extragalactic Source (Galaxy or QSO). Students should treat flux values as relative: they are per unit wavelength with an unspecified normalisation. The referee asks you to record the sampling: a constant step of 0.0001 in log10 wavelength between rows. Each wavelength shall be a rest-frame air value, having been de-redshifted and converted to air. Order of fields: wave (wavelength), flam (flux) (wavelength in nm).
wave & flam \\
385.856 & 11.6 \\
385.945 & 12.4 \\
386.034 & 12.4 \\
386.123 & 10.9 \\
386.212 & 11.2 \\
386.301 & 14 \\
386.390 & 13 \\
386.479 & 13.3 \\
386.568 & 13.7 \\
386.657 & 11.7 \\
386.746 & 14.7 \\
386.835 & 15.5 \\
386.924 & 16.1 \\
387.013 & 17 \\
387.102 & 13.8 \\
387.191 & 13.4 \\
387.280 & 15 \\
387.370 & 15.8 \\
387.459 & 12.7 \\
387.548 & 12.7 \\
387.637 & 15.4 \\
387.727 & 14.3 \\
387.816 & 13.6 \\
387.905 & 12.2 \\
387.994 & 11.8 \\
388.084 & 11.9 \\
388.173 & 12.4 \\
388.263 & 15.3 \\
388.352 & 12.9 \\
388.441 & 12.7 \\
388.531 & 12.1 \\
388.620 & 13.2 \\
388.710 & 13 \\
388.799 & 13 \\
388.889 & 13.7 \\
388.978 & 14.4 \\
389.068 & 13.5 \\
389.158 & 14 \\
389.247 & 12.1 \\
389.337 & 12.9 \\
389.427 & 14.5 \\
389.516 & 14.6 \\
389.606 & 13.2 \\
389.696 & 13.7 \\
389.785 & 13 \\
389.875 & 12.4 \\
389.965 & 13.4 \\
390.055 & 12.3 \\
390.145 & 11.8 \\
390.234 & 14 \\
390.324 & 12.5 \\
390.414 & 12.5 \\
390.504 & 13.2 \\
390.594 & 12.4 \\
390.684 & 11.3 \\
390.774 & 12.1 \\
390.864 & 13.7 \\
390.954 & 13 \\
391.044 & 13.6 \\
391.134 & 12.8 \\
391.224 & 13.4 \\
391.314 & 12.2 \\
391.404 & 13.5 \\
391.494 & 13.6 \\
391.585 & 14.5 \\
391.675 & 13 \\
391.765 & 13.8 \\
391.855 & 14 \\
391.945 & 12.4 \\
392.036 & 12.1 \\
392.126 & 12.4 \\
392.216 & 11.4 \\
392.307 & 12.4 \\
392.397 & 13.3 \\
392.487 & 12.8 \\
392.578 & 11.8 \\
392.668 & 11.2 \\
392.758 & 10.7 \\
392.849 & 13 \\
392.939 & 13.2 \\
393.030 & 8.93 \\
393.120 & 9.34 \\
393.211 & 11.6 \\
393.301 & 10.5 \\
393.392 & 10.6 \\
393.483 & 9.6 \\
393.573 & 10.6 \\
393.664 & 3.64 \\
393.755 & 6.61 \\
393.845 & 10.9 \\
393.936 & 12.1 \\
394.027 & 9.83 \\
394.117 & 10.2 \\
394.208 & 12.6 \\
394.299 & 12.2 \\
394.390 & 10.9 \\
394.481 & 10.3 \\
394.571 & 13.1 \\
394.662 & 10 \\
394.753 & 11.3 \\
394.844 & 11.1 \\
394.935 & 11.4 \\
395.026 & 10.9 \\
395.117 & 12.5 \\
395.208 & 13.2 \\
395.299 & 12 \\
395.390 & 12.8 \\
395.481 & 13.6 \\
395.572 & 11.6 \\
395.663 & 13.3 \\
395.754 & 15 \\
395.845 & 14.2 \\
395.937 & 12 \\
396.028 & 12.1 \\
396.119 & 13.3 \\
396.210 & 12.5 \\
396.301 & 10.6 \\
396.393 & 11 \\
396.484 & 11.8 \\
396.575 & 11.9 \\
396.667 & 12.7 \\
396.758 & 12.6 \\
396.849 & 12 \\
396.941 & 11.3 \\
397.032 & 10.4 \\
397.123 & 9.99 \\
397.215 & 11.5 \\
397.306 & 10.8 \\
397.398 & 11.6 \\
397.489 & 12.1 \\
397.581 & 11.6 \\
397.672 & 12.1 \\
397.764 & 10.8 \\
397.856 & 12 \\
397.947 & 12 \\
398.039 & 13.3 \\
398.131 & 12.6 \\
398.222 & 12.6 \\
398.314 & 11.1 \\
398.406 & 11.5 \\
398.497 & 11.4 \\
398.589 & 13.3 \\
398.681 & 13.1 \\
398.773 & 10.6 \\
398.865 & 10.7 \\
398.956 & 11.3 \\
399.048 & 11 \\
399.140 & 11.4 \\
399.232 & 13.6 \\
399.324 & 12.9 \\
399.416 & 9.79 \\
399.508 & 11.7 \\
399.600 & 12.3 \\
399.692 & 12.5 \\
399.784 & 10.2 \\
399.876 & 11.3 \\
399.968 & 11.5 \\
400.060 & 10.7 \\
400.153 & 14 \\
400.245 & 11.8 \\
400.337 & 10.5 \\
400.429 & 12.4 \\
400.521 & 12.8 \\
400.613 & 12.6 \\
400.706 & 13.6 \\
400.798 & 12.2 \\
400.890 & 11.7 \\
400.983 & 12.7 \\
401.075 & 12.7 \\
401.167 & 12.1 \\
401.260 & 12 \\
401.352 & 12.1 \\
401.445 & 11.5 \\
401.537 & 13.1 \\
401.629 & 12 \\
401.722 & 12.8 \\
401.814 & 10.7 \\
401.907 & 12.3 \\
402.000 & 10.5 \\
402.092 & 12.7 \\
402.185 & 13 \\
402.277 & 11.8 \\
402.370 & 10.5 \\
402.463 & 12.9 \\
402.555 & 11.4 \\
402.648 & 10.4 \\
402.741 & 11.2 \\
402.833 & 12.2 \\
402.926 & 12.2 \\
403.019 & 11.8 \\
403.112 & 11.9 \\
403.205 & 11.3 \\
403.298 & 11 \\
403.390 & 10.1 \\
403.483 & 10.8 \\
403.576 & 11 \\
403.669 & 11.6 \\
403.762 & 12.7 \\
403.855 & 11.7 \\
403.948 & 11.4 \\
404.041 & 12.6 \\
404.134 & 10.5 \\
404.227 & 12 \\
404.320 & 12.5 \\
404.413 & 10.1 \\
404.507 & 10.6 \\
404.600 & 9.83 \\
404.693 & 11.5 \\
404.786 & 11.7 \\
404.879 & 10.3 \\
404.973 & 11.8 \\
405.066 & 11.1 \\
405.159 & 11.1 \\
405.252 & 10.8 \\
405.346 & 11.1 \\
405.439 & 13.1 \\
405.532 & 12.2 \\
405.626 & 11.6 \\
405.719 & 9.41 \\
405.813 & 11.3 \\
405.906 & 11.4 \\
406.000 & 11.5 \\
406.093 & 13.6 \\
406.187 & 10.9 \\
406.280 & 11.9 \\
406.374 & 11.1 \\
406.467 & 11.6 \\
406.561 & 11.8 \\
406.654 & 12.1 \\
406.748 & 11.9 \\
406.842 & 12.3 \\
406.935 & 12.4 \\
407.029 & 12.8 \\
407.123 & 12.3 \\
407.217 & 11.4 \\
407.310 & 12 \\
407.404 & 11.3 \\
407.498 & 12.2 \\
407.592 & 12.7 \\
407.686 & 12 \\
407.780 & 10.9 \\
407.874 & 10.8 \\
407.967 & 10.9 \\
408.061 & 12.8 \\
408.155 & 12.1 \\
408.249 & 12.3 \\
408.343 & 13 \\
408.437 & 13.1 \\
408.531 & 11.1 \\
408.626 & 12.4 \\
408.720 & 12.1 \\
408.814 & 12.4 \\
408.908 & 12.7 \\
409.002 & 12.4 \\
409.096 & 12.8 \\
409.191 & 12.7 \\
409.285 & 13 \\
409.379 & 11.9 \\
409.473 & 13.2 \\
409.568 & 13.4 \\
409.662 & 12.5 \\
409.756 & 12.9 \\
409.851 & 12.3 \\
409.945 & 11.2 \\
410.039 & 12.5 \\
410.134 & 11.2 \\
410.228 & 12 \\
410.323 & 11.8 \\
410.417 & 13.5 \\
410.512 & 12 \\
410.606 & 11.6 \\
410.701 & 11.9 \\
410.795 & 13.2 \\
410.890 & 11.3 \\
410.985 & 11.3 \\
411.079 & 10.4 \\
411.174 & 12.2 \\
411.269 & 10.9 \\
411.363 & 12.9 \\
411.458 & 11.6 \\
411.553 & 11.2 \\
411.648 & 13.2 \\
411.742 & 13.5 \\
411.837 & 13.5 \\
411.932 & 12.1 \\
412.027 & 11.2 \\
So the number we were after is 403.390 nm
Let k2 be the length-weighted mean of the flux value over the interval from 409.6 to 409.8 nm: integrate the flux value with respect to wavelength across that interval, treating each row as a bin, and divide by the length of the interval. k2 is 12.8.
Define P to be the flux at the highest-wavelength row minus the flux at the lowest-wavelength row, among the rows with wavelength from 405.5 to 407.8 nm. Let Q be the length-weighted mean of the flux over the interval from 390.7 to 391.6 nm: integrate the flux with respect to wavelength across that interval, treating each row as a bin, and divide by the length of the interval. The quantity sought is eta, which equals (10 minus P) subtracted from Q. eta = 1.8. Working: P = -1.3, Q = 13.1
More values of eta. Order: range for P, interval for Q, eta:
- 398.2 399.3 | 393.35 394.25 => 0.7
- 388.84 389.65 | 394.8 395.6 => 1.6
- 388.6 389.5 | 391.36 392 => 4.8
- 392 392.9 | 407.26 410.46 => 3.1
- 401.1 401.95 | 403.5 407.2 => 1.8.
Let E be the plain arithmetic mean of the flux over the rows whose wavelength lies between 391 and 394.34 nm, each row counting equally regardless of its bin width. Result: 11.63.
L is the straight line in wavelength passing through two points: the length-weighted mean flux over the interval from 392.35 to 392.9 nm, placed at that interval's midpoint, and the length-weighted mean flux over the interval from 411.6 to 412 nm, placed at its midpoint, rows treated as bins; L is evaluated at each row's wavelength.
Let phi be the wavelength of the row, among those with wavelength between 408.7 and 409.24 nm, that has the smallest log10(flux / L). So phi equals 408.720 nm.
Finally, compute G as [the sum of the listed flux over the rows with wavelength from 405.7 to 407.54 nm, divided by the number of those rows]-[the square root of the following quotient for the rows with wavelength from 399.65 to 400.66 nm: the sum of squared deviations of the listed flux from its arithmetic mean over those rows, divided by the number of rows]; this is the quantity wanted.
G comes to 10.7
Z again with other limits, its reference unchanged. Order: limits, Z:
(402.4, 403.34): 402.648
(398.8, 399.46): 399.416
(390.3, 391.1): 390.684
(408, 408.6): 408.531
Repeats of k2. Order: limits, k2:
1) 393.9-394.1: 10.8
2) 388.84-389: 14.0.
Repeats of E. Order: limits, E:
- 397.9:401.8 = 12.02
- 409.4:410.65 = 12.32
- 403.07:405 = 11.28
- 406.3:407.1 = 12.00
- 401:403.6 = 11.71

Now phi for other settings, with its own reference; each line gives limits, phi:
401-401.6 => 401.445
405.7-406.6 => 405.719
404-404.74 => 404.600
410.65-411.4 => 411.079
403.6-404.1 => 403.948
